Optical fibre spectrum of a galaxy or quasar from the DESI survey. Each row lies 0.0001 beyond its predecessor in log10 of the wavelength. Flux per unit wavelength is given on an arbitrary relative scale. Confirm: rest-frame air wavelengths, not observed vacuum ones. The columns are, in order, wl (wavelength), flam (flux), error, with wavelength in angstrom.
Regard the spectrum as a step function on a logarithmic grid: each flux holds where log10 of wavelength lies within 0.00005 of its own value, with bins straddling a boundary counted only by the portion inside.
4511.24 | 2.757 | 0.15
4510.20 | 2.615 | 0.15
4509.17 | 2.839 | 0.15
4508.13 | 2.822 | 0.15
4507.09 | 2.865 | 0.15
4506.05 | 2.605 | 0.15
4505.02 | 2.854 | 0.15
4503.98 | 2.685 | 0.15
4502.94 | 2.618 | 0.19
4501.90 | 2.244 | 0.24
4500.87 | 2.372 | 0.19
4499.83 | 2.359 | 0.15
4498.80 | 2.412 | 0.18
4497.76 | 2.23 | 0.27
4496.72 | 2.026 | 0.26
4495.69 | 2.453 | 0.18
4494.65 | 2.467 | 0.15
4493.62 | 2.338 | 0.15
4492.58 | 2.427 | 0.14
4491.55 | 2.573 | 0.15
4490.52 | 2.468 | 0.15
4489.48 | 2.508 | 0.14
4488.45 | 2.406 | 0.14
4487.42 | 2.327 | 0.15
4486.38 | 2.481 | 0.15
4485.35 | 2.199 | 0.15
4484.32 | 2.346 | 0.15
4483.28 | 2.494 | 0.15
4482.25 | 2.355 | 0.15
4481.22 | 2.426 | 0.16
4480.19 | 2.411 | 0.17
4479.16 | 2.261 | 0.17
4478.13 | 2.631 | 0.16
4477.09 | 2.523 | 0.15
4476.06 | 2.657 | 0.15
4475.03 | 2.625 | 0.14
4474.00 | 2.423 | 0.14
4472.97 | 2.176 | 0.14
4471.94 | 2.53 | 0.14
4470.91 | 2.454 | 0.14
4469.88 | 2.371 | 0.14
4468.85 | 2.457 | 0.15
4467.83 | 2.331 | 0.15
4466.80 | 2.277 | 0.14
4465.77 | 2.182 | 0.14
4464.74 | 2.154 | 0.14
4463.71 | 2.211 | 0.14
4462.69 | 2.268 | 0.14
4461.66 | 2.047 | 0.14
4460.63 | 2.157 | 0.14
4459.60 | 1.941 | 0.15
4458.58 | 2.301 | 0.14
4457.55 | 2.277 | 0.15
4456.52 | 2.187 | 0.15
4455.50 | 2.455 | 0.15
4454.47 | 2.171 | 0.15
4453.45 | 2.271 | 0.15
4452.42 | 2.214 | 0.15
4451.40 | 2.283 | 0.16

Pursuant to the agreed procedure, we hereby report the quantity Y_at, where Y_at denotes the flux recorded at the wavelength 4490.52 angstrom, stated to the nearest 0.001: 2.468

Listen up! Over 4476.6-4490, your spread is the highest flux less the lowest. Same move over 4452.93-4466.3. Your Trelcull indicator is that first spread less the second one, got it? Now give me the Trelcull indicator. -0.08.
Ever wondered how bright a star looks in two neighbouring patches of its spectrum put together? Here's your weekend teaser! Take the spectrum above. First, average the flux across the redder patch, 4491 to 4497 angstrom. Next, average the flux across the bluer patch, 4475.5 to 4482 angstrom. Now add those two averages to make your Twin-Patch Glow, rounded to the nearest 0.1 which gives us 4.9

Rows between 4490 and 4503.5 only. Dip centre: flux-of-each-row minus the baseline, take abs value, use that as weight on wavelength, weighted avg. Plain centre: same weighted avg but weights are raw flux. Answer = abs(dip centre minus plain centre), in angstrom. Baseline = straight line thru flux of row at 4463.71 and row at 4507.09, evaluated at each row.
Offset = 1.0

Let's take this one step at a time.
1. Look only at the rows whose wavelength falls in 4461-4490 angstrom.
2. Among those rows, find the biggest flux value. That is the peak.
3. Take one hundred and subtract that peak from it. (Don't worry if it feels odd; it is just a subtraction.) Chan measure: 97.3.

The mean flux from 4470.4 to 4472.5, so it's 2.5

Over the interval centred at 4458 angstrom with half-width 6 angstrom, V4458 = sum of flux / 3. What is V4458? 8.8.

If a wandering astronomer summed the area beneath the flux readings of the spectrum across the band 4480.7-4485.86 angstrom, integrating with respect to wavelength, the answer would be 12.2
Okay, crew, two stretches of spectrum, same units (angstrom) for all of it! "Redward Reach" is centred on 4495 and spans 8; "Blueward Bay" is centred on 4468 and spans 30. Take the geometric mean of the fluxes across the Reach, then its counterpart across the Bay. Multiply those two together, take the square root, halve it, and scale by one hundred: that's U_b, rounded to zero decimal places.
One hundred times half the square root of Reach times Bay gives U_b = 117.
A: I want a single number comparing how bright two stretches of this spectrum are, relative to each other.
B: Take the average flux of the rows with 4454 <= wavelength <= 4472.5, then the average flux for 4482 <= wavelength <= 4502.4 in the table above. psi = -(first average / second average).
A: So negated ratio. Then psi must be -0.95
